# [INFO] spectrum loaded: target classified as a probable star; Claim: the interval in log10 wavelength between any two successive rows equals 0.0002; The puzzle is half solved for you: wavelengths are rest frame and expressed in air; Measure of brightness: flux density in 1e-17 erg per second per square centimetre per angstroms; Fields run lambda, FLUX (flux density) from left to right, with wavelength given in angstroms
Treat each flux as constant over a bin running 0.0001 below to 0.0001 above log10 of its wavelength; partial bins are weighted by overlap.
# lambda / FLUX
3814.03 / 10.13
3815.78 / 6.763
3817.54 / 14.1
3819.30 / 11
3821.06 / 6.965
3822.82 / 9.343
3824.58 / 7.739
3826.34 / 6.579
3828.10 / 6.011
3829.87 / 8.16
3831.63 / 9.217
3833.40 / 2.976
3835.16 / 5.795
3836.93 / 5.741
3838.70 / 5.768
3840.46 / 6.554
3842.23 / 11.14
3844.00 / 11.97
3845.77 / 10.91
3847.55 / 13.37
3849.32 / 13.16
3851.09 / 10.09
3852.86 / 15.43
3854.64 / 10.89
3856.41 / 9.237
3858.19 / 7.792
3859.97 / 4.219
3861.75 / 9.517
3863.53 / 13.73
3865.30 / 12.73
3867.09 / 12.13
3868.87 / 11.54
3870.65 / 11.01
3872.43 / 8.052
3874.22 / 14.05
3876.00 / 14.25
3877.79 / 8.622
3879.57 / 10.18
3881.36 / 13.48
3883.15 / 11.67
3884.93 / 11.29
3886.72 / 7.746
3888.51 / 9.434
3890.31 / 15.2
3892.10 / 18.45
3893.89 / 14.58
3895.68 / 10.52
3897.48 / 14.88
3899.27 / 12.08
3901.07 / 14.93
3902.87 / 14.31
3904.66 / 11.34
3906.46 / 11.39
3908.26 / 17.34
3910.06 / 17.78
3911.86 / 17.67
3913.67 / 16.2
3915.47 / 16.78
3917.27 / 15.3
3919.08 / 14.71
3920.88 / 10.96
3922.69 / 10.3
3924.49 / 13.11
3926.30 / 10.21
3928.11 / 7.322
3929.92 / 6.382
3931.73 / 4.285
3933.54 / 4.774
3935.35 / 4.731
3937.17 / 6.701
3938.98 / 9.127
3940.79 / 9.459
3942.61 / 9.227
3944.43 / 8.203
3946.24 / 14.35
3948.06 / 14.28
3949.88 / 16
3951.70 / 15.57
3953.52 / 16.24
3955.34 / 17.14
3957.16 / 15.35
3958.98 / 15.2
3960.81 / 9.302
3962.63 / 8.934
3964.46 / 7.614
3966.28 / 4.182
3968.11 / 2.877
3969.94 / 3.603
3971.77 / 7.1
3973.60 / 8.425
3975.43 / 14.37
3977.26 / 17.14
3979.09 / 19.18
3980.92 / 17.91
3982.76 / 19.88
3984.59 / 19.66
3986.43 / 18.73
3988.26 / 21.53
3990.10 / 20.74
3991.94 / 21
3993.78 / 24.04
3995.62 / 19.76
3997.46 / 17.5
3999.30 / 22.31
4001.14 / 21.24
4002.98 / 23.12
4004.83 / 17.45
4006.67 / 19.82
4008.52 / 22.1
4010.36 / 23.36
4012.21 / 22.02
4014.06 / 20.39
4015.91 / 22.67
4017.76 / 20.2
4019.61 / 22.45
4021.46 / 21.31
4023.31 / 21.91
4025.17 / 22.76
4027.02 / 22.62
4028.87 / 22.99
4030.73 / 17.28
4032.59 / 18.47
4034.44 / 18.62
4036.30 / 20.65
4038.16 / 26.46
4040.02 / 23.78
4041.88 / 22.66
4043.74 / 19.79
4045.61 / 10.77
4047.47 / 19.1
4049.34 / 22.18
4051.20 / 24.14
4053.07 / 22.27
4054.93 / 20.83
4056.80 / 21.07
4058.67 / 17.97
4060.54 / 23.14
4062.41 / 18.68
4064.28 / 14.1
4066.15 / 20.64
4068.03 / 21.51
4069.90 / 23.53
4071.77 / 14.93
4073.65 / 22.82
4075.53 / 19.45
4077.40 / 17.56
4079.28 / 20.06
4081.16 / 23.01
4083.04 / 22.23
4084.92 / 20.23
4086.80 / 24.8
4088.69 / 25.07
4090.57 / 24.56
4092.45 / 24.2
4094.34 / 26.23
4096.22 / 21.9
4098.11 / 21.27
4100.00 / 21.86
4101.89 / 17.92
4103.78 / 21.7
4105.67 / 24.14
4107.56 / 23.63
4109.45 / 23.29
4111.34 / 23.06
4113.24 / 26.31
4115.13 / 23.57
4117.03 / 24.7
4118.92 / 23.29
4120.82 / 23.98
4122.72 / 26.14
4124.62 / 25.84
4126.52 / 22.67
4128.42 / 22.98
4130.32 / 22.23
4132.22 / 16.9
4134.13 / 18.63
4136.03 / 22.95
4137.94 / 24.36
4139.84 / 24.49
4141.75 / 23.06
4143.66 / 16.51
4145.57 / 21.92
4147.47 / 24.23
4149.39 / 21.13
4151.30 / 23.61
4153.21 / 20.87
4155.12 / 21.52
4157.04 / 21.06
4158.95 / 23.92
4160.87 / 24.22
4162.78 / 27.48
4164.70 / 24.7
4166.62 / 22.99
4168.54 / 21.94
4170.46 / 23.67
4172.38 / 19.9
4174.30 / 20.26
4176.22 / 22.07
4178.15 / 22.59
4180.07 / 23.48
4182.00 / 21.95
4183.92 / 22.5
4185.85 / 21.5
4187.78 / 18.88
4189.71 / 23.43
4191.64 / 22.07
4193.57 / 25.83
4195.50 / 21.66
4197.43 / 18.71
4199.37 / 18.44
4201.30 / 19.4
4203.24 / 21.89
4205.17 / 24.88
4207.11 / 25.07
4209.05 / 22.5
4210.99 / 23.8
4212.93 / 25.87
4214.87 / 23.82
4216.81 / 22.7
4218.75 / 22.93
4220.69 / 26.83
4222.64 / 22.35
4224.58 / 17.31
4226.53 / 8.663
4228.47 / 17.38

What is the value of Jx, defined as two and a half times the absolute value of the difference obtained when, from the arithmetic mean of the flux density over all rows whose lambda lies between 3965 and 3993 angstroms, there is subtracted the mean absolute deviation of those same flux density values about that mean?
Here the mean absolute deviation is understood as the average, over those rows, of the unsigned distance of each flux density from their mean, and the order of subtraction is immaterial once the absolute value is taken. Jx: 21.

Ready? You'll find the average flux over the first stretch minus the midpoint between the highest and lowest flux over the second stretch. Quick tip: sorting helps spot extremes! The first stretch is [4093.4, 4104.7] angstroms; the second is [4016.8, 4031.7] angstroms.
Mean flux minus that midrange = 2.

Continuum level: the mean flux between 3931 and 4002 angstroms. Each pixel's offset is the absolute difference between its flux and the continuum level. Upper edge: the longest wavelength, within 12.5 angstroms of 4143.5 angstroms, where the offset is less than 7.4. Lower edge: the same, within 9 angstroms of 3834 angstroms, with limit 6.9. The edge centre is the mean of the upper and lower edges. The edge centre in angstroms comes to 3997.7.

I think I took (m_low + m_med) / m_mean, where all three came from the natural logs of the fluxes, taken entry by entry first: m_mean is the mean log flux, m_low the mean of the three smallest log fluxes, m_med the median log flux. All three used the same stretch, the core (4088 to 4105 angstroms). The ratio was 1.95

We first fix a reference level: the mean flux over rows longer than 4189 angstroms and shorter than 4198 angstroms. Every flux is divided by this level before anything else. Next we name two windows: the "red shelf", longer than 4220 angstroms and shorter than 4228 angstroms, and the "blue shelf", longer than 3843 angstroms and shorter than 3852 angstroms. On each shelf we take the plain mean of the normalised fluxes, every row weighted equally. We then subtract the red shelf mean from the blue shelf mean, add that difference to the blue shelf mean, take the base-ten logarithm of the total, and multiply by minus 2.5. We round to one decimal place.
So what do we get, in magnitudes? 1.6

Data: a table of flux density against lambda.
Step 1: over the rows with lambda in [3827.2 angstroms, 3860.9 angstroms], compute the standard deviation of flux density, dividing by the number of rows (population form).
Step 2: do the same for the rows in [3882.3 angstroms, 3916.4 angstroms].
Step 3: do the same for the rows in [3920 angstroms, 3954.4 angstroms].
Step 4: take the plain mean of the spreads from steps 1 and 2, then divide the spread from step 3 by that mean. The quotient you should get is 1.2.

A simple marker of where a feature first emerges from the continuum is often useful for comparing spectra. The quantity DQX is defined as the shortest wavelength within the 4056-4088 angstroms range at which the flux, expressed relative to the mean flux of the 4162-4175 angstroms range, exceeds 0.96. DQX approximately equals 4060.54 angstroms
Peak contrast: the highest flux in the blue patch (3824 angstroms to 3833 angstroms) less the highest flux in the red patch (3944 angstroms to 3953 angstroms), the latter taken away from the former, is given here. -7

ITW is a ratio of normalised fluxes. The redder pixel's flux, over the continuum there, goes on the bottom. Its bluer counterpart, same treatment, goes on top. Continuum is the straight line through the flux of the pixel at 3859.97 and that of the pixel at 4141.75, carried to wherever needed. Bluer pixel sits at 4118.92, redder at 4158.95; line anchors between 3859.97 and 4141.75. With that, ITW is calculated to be 1.1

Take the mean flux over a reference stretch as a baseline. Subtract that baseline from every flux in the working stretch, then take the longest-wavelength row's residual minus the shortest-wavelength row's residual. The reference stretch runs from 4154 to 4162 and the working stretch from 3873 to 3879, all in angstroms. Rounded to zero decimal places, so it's -5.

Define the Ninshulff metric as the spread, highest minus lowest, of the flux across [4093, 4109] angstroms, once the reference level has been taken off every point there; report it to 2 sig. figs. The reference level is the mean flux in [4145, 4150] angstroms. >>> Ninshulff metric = 8.3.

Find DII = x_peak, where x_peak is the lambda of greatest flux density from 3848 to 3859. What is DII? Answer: 3852.86 angstroms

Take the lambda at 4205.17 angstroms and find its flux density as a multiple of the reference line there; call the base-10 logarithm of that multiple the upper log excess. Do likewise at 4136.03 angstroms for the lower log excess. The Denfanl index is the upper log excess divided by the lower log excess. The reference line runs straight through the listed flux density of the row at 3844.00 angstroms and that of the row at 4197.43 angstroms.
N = 1.0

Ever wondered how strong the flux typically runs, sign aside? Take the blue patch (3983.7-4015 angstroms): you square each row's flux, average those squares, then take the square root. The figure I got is 21.0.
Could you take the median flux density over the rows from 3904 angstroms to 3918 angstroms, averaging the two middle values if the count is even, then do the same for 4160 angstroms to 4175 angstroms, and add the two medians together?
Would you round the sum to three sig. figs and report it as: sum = 39.8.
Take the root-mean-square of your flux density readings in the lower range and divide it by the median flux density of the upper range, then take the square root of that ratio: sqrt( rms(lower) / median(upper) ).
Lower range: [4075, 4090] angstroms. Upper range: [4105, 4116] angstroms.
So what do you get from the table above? 0.96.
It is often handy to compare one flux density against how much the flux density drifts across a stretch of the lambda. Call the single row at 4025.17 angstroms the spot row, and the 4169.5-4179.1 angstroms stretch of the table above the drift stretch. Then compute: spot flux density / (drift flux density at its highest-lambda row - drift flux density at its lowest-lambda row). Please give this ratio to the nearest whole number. -21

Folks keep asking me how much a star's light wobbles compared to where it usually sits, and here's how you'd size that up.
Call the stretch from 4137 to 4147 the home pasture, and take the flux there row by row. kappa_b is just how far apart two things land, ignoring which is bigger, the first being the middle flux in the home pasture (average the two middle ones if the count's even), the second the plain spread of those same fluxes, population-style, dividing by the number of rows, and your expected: 20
